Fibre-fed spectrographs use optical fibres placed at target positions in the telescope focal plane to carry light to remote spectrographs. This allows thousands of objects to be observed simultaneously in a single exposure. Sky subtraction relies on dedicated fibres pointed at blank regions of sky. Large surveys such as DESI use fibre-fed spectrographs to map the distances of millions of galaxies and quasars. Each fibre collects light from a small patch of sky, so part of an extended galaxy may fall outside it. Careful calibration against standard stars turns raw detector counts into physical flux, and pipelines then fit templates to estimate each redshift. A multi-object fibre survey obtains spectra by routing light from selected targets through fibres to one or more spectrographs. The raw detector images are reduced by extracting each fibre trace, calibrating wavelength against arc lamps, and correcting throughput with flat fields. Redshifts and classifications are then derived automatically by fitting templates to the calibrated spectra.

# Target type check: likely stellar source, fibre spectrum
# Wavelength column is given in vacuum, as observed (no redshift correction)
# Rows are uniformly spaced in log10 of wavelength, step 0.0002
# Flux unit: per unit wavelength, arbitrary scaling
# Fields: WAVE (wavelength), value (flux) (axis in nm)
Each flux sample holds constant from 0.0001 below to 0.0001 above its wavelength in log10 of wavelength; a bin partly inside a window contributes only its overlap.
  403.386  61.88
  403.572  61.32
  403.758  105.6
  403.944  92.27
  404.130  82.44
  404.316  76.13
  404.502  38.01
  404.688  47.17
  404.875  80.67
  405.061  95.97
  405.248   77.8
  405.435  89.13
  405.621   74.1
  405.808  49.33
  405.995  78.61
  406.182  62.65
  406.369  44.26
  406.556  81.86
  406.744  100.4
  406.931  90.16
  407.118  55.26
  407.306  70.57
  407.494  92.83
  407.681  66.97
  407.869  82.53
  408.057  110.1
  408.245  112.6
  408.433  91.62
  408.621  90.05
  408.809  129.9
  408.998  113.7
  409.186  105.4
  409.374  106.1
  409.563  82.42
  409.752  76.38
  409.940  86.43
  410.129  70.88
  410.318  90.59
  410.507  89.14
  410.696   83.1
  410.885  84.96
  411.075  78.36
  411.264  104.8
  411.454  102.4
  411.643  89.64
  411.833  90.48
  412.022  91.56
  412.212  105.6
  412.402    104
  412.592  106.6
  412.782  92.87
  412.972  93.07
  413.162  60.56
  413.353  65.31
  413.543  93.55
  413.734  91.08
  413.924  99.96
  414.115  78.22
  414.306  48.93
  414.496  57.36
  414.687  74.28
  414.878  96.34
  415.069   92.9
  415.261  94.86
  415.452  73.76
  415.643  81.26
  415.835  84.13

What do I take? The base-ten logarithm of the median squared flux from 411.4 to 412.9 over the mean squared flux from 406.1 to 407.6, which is 0.21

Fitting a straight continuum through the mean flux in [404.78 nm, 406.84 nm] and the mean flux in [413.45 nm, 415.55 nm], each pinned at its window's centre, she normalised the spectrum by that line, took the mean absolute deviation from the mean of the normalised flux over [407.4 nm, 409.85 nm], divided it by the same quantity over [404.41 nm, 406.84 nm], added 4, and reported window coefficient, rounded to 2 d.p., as 4.83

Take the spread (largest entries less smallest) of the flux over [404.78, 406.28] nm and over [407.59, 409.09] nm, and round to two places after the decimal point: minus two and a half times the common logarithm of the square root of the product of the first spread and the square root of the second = -3.21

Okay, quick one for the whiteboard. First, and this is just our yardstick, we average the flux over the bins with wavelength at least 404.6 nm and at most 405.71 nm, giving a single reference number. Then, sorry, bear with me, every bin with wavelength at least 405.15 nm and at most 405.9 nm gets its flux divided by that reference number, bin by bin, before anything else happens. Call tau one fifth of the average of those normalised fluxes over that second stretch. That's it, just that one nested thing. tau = 0.19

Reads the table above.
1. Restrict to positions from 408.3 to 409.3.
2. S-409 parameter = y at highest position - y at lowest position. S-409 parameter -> 14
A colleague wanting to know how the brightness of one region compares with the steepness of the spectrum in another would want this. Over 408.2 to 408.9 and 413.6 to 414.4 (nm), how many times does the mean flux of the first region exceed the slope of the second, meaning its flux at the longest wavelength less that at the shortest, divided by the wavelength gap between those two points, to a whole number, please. -1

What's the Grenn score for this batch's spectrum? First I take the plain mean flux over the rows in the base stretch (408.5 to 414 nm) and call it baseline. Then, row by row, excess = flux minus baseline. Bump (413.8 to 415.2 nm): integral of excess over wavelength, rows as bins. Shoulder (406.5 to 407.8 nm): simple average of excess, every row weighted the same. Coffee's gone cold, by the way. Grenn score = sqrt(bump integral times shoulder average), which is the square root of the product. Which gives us 15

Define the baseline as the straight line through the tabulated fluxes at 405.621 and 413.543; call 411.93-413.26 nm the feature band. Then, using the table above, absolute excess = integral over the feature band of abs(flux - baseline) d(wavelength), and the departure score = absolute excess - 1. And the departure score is 14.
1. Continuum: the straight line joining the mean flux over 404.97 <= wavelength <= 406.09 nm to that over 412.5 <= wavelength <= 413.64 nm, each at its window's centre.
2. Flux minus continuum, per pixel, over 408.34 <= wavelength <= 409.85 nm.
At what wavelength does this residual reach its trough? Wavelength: 409.752 nm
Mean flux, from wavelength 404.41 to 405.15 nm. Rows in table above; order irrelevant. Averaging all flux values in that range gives 65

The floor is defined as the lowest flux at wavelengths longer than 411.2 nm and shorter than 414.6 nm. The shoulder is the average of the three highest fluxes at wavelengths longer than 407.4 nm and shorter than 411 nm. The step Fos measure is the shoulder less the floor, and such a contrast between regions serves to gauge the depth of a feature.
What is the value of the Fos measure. 70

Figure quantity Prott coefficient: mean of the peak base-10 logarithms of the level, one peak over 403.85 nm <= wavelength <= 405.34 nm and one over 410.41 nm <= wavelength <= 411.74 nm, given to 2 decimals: 2.00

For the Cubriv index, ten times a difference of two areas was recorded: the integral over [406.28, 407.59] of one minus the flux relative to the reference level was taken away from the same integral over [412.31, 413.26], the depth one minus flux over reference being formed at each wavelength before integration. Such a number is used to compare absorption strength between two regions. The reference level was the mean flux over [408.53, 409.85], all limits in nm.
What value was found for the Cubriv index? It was -2.3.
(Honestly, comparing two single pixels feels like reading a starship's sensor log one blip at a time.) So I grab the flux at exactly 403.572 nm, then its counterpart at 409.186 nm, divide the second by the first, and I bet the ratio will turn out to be 1.7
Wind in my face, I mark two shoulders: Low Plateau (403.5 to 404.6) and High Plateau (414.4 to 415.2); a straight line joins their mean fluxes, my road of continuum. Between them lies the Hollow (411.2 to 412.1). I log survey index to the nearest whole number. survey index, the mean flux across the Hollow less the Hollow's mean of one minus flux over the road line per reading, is 96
